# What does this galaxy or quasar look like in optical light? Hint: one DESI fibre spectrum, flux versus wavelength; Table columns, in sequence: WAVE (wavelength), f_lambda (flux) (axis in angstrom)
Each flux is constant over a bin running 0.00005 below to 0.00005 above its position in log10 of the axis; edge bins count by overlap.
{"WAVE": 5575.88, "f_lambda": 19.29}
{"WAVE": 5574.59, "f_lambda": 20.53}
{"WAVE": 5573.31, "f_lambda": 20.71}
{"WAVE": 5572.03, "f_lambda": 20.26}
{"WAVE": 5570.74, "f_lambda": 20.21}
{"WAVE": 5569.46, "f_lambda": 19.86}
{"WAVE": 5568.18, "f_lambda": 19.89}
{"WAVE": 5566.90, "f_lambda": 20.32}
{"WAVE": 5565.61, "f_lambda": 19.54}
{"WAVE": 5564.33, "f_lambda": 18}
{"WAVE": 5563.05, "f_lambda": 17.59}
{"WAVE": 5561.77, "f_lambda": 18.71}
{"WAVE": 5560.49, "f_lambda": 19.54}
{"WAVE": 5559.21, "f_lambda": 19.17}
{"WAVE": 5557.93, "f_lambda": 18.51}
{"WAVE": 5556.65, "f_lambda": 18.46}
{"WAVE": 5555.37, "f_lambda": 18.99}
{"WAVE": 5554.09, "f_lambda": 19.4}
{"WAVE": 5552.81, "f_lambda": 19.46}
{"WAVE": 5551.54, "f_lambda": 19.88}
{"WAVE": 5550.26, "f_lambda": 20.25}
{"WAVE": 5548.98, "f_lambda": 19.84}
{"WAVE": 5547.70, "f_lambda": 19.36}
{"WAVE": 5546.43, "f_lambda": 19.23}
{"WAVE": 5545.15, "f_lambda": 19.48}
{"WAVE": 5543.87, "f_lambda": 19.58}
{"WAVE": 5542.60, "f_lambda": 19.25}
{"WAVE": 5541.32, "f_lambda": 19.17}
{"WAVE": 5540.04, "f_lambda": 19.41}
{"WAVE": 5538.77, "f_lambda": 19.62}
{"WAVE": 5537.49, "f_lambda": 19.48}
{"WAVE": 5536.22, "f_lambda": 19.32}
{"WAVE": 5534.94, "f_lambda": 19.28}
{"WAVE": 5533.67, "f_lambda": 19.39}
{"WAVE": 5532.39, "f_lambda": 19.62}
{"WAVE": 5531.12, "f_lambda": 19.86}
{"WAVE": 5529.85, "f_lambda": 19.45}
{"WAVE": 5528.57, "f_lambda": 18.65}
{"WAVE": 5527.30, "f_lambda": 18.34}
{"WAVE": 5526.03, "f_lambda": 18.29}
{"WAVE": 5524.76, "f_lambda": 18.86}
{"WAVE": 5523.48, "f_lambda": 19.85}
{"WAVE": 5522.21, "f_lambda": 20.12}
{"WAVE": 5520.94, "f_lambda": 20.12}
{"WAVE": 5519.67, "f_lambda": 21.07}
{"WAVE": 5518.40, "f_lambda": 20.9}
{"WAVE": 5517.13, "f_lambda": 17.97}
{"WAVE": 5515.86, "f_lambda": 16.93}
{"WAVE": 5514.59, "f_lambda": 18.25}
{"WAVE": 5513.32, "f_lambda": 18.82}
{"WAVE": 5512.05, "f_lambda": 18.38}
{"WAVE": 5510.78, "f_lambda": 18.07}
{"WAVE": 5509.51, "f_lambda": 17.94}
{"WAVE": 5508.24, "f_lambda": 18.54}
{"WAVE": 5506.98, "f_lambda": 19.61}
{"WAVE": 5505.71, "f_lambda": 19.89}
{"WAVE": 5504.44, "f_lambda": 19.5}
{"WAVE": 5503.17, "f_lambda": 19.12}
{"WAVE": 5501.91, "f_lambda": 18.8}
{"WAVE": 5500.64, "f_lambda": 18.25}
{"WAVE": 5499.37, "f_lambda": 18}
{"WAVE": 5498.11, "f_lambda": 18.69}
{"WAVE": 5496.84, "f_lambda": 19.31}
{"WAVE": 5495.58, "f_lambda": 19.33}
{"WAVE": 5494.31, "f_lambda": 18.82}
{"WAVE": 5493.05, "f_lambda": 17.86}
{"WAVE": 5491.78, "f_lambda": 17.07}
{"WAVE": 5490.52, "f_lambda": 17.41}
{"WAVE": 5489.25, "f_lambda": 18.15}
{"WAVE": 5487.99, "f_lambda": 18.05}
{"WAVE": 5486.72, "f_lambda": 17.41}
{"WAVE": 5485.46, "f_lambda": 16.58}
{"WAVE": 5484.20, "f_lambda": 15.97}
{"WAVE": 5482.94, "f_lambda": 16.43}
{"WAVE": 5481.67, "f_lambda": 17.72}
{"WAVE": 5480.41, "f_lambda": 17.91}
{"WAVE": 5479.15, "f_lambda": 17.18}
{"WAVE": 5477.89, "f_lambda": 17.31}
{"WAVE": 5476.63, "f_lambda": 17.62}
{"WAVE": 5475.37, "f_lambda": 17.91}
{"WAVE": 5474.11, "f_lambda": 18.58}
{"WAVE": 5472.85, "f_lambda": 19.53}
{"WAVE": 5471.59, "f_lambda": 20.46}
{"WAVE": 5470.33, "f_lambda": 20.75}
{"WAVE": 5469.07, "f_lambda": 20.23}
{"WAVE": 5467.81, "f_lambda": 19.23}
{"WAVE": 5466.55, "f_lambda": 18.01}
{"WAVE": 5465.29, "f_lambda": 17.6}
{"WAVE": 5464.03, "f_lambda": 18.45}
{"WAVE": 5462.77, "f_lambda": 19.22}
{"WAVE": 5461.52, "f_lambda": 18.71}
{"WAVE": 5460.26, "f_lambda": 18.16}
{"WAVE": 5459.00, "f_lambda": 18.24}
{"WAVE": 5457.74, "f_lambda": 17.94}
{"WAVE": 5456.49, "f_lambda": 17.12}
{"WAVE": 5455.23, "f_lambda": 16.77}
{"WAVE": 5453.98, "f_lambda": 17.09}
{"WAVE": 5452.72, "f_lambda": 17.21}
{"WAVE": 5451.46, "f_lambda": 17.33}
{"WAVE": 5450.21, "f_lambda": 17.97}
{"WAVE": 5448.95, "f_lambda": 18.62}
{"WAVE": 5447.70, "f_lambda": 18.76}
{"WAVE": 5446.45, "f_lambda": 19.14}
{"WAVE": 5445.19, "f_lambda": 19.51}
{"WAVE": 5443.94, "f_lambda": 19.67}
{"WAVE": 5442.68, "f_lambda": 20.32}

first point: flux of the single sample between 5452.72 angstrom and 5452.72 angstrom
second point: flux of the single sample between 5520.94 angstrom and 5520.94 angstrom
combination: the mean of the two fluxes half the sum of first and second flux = 18.7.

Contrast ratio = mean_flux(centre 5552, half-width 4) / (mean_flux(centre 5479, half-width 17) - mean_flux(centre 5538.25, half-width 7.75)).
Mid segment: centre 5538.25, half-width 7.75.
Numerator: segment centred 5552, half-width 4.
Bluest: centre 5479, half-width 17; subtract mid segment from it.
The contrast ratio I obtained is -15.4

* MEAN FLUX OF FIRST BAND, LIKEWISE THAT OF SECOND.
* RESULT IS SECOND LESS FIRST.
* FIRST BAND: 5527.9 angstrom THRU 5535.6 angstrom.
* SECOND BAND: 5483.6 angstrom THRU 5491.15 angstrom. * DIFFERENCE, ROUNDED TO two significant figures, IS -2.1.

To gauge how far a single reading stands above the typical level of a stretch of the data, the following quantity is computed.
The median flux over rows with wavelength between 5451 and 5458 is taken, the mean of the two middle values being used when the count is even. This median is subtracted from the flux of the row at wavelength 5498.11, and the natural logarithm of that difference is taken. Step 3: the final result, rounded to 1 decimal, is 0.4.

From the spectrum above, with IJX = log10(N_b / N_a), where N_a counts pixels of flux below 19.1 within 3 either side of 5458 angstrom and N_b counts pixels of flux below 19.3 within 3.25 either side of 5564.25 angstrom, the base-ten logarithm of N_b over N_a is -0.22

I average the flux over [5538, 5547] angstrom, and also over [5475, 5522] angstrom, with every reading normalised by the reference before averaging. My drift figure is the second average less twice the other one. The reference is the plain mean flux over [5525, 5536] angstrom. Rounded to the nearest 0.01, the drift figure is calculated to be -1.07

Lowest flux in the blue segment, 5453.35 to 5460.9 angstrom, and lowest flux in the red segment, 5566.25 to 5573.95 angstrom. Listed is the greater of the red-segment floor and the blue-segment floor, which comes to 19.9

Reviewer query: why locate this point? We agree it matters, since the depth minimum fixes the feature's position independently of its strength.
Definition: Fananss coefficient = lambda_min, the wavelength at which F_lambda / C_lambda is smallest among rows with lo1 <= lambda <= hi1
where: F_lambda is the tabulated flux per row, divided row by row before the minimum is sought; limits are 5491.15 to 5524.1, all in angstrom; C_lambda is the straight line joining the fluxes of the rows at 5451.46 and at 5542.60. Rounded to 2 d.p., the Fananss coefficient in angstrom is 5515.86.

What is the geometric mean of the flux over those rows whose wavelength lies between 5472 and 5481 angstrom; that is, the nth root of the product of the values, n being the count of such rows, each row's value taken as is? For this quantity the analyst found 18.0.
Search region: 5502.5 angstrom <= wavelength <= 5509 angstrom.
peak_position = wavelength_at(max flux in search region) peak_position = 5505.71 angstrom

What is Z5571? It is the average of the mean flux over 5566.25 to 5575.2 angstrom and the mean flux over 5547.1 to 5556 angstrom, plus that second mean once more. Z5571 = 39.5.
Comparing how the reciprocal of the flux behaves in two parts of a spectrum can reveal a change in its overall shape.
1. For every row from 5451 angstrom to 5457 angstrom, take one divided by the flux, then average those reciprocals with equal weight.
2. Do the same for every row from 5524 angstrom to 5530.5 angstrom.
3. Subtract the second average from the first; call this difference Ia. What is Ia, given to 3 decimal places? 0.005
